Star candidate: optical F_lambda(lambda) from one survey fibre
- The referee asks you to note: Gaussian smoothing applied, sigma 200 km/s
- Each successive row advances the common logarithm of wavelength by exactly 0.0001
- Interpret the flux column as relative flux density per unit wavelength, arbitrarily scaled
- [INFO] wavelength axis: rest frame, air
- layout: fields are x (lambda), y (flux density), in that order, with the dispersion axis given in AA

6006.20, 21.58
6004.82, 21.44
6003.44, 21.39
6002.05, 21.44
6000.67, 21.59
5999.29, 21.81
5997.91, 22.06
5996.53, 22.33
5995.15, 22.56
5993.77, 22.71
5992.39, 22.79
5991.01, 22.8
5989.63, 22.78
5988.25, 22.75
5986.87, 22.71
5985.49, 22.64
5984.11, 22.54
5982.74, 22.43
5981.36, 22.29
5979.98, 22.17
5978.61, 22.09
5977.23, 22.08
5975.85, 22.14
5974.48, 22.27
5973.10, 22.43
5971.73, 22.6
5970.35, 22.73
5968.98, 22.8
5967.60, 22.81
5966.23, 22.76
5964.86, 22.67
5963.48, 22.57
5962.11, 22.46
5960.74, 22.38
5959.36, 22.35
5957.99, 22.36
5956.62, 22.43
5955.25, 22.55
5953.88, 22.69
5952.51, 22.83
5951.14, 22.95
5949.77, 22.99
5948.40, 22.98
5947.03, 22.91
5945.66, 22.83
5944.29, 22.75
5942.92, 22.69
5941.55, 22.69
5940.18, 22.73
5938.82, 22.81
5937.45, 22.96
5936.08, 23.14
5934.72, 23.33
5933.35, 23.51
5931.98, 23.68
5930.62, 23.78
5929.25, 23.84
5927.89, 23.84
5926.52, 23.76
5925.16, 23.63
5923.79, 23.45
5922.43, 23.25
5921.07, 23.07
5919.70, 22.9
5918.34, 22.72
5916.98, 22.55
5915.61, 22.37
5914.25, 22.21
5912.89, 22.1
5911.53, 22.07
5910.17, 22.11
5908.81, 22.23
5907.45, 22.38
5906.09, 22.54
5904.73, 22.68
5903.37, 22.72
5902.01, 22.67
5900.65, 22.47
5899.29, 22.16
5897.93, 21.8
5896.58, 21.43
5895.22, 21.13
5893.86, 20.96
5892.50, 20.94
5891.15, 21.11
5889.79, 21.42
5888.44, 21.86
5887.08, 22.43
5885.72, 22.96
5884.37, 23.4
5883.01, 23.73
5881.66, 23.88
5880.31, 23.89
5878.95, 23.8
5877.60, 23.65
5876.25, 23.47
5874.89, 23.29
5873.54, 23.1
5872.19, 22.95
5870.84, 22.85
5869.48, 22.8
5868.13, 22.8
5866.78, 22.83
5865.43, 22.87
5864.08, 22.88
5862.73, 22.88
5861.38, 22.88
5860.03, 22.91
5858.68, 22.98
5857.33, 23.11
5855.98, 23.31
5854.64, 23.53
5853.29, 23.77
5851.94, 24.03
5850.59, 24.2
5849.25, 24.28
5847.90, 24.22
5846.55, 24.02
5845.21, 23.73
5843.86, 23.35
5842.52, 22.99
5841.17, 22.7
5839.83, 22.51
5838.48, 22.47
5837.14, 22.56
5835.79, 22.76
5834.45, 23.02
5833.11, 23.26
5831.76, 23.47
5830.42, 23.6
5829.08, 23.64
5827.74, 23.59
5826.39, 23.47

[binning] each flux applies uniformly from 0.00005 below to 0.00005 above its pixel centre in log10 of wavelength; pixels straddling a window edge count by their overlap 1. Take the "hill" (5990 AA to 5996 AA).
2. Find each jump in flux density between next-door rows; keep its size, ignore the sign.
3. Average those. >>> 0.08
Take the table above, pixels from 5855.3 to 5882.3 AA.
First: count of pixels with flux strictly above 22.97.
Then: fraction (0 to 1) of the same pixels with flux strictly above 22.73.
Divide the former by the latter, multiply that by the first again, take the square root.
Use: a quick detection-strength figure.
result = 10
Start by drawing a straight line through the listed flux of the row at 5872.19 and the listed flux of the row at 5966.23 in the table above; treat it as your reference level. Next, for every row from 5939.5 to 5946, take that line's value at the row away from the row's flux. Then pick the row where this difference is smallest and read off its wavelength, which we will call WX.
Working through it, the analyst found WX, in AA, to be 5941.55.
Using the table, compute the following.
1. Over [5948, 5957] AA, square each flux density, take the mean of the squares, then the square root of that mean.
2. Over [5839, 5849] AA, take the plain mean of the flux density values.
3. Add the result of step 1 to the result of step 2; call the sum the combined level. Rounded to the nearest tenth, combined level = 46.1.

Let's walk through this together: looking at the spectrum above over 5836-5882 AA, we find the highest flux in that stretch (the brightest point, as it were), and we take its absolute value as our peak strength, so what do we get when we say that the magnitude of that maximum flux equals 24.3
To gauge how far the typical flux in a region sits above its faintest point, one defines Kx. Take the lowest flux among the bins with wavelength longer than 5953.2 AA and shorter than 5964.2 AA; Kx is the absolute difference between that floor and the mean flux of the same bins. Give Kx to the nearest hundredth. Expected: 0.12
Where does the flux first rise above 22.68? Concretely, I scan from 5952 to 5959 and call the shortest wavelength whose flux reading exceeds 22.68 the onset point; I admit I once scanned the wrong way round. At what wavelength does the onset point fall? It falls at 5952.51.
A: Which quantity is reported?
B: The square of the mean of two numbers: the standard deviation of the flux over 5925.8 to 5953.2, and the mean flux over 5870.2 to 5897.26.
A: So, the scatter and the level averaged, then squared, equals 133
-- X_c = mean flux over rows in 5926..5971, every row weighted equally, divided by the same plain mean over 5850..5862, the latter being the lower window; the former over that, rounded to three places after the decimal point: 0.979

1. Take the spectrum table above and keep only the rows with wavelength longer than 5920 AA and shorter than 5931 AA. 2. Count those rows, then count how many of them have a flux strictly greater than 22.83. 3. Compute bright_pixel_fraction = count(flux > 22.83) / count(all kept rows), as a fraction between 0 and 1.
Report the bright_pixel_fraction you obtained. 1.00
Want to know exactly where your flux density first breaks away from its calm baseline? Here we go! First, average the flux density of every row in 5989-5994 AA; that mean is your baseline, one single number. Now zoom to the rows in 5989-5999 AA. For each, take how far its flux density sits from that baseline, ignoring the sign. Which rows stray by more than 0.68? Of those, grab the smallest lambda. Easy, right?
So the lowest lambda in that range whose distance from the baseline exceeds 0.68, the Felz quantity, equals 5997.91 AA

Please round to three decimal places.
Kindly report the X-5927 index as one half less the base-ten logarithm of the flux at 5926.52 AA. -0.876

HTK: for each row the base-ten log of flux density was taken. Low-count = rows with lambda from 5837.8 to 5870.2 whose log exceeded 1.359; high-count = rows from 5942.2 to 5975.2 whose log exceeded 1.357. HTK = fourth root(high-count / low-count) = 0.84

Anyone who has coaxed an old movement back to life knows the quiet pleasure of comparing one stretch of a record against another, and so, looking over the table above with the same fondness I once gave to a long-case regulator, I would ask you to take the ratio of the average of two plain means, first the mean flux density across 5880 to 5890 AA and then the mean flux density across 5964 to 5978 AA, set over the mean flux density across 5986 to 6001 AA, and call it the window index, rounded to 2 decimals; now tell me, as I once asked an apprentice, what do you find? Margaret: 1.01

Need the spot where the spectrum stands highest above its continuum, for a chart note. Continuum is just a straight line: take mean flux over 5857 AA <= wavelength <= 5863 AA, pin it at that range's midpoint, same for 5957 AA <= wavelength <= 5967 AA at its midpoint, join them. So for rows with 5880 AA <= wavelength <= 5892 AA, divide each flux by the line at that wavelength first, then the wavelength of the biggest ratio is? 5880.31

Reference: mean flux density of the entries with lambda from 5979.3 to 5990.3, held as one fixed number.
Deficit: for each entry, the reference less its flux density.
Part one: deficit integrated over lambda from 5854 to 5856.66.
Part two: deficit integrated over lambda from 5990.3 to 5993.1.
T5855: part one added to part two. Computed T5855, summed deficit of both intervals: -3.1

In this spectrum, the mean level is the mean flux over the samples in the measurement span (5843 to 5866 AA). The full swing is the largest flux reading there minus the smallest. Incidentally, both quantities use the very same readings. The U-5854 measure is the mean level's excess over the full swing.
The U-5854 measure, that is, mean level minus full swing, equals 22.1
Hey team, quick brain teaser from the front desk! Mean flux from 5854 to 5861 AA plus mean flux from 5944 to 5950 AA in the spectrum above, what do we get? 46.1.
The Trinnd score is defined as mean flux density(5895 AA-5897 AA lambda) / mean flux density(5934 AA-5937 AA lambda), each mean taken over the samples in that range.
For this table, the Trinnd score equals 0.92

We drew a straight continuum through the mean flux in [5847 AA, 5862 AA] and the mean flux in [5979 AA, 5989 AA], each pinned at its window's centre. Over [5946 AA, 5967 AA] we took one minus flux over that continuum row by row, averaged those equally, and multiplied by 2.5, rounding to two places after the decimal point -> 0.01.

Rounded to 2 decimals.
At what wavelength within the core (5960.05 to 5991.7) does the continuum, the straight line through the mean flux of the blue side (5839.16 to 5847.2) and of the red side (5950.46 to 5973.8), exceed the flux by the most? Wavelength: 5977.23 AA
